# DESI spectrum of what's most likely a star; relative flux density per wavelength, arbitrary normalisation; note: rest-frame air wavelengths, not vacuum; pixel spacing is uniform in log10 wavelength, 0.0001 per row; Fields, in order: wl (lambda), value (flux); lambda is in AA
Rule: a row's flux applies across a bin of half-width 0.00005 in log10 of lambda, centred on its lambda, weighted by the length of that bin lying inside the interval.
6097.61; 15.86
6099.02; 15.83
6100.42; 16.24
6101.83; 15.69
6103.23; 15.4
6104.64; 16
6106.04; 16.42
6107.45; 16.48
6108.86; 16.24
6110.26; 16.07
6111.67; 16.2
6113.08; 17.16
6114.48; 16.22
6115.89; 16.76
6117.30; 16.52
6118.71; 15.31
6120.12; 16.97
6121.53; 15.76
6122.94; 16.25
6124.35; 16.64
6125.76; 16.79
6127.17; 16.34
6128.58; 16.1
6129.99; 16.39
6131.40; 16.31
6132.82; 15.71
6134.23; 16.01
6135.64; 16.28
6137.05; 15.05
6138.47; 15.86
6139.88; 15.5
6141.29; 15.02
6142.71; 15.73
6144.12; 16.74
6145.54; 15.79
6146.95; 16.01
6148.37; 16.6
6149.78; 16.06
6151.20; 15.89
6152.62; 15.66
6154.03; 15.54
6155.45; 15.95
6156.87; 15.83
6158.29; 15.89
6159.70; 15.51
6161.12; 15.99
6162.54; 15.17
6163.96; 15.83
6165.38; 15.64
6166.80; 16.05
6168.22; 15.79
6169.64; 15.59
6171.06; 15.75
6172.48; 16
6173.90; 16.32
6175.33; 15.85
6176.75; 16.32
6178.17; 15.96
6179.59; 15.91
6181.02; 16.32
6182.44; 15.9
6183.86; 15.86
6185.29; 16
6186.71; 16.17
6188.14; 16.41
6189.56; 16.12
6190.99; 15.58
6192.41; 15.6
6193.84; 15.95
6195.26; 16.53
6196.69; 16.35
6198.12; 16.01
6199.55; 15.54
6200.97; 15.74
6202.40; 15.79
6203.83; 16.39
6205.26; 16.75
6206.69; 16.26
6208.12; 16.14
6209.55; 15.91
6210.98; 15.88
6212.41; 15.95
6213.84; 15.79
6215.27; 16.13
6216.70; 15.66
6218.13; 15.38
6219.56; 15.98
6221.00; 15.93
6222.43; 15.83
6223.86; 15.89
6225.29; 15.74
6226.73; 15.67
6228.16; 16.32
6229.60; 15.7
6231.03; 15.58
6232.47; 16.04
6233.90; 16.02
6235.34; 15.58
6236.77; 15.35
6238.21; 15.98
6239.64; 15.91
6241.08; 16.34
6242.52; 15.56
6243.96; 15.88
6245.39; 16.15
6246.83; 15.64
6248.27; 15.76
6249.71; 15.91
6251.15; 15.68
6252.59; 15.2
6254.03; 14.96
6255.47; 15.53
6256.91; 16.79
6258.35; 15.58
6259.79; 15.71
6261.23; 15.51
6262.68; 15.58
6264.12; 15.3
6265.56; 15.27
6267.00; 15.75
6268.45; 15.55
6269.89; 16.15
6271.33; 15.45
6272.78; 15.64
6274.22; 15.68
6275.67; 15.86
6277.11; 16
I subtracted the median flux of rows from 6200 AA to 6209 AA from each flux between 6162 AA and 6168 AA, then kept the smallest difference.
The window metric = -1.0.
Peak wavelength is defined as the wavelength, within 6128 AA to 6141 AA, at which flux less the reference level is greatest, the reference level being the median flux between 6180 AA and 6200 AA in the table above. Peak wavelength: 6129.99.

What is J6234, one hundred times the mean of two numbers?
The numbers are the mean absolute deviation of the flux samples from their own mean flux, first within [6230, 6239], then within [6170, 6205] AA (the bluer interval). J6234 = 24.4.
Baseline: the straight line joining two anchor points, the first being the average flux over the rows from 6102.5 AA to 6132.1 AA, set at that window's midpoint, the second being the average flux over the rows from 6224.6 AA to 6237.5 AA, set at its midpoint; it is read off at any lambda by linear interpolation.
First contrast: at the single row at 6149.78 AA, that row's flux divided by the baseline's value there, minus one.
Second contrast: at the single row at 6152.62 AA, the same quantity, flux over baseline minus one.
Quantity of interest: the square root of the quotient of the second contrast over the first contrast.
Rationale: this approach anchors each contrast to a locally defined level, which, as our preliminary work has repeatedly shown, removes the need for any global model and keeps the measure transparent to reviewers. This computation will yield 2.3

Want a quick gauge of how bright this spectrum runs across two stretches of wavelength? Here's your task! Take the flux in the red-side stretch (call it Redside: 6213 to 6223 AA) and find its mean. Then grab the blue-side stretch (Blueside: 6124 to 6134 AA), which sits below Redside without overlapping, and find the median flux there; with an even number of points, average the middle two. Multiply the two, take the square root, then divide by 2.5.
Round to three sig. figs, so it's 6.43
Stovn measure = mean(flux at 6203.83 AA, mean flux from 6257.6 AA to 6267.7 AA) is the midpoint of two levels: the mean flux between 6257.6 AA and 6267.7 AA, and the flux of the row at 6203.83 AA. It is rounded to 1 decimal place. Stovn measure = 16.0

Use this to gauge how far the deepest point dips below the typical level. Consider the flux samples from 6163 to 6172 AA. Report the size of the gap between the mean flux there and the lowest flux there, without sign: 0.18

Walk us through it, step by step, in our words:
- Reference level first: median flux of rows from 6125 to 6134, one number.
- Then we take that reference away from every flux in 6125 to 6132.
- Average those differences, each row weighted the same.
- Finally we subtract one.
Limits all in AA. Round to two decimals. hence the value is -0.94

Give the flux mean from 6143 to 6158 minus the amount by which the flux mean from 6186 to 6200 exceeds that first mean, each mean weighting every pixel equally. 16.0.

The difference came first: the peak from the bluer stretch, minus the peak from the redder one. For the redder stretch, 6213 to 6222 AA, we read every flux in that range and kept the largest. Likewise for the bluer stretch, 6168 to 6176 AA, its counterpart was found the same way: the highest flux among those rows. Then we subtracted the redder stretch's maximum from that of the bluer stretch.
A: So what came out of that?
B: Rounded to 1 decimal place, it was 0.2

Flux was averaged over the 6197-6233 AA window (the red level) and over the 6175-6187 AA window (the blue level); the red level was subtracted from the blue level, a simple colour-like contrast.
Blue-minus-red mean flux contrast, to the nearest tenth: 0.1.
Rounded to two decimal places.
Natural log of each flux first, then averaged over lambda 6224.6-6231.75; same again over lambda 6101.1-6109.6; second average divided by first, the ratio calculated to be 1.01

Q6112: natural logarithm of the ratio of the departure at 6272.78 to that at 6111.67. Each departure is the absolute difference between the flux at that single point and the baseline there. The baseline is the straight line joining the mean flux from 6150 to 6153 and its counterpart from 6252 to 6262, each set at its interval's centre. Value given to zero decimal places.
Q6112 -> -2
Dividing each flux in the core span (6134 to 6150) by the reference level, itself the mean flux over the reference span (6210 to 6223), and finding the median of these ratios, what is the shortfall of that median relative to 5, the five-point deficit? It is 3.99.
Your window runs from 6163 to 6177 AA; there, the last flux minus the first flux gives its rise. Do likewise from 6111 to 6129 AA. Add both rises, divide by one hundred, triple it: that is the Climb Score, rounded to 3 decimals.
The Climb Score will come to 0.012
